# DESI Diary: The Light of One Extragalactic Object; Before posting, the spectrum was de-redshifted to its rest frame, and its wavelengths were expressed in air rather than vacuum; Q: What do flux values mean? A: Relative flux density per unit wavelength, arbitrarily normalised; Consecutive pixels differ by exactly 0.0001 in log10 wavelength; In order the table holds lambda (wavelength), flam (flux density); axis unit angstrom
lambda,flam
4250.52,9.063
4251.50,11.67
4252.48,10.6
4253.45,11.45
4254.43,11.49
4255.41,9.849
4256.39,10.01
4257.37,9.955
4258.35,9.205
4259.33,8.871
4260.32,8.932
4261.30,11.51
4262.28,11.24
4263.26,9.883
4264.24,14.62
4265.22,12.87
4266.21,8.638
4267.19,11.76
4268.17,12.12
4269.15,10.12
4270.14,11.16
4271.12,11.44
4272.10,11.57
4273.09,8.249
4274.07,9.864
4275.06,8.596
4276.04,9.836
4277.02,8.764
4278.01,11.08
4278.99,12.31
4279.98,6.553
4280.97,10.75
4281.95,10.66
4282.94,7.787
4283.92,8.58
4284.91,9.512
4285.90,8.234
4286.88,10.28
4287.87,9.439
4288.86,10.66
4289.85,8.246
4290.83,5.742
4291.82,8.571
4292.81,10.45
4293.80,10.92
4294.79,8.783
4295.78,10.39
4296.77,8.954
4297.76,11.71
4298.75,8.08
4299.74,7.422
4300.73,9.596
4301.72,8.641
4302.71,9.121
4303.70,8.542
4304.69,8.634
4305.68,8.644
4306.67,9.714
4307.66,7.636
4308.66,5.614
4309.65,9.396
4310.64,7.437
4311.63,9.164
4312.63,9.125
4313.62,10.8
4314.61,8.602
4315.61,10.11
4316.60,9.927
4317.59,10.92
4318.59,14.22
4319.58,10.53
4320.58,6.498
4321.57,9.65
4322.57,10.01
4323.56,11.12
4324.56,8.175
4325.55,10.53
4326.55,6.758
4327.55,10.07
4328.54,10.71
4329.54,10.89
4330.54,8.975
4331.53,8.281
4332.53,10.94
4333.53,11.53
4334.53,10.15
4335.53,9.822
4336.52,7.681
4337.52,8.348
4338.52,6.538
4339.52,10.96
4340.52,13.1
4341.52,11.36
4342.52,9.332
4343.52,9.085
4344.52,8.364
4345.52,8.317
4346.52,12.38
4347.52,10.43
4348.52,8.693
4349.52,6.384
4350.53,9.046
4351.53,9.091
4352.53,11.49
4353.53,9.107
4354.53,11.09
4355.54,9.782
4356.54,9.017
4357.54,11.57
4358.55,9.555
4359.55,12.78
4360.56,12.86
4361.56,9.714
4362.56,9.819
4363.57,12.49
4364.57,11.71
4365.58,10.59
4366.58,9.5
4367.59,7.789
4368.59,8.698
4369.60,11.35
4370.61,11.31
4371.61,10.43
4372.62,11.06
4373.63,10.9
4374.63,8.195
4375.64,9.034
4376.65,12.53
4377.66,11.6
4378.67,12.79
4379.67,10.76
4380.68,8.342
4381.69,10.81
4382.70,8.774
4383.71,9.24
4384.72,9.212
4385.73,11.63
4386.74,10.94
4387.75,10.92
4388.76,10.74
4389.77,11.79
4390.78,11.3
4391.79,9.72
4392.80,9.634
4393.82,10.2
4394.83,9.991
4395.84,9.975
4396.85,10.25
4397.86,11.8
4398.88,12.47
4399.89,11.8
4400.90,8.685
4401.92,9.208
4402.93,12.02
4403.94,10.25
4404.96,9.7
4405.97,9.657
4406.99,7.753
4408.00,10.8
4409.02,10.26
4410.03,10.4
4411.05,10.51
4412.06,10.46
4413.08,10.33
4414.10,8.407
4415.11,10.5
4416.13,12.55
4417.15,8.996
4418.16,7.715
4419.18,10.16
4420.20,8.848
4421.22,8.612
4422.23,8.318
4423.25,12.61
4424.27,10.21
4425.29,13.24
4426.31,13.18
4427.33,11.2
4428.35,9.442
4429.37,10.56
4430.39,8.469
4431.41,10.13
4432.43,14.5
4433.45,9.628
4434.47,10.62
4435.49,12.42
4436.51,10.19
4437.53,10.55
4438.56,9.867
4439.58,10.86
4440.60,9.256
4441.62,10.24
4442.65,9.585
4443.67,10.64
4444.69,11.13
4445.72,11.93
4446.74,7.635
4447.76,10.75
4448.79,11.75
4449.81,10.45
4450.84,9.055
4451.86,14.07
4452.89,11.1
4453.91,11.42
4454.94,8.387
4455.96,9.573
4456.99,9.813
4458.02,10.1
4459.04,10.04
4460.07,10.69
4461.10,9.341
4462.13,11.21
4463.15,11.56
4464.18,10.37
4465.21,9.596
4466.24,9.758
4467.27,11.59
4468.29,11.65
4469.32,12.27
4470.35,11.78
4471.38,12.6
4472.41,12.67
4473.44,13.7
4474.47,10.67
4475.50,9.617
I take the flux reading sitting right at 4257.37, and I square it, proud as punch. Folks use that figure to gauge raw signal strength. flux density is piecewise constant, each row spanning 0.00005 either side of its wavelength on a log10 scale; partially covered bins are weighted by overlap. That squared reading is 99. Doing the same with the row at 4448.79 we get 138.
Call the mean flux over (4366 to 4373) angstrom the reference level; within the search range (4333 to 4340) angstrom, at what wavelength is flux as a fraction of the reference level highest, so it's 4333.53 angstrom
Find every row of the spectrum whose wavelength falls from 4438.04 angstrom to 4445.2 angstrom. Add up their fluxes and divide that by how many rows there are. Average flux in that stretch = 10.2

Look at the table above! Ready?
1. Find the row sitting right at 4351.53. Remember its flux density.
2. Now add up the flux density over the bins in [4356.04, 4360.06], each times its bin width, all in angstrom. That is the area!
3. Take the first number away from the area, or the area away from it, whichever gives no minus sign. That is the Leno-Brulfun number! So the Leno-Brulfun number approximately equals 34.0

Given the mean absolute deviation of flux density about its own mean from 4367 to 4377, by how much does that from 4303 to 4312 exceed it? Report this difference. -0.4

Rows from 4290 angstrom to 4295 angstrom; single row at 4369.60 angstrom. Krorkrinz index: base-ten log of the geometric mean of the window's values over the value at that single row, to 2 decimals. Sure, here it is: -0.12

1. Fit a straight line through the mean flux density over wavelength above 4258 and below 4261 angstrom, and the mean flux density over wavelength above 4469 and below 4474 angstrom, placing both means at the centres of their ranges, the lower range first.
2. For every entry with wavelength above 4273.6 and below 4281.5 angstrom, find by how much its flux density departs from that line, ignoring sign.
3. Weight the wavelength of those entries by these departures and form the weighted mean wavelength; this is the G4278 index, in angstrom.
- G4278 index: 4278.6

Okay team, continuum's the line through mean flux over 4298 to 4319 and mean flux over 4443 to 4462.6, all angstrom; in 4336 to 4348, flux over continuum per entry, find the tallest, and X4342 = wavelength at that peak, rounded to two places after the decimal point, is 4340.52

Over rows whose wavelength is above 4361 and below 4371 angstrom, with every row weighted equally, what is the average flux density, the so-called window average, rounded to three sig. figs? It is 10.3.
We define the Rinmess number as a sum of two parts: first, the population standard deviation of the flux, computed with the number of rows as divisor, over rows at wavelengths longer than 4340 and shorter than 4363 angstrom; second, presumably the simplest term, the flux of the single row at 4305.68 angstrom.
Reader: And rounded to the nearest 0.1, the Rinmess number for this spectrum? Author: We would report 10.3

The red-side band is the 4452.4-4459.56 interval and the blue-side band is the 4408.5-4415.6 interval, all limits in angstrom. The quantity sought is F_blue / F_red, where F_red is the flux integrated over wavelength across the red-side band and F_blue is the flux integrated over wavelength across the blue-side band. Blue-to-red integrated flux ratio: 1.00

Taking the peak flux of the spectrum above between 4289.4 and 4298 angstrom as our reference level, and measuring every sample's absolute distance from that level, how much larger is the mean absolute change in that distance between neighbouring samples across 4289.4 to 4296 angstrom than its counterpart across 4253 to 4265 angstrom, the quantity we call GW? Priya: 1.1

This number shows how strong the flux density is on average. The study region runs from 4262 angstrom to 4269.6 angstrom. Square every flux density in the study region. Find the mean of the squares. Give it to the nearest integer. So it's 133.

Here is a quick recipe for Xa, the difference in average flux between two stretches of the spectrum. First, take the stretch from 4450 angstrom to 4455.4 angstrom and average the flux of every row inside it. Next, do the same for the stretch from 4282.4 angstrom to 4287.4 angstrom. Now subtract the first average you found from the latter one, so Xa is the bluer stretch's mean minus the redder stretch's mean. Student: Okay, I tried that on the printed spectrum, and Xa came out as -1.9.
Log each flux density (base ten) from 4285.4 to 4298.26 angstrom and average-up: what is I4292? 0.97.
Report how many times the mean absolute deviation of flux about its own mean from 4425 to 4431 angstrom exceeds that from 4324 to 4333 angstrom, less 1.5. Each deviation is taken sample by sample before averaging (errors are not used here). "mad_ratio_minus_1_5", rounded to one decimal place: -0.3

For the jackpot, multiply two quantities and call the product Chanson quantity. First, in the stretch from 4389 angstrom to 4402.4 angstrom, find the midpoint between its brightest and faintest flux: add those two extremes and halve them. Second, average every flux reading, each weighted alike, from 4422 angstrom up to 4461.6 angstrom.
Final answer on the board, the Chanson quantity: 112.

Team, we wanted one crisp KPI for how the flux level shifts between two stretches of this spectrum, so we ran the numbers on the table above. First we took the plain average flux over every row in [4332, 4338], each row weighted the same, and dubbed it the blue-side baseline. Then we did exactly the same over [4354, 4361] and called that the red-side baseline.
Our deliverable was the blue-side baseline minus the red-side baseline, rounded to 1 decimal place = -1.2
